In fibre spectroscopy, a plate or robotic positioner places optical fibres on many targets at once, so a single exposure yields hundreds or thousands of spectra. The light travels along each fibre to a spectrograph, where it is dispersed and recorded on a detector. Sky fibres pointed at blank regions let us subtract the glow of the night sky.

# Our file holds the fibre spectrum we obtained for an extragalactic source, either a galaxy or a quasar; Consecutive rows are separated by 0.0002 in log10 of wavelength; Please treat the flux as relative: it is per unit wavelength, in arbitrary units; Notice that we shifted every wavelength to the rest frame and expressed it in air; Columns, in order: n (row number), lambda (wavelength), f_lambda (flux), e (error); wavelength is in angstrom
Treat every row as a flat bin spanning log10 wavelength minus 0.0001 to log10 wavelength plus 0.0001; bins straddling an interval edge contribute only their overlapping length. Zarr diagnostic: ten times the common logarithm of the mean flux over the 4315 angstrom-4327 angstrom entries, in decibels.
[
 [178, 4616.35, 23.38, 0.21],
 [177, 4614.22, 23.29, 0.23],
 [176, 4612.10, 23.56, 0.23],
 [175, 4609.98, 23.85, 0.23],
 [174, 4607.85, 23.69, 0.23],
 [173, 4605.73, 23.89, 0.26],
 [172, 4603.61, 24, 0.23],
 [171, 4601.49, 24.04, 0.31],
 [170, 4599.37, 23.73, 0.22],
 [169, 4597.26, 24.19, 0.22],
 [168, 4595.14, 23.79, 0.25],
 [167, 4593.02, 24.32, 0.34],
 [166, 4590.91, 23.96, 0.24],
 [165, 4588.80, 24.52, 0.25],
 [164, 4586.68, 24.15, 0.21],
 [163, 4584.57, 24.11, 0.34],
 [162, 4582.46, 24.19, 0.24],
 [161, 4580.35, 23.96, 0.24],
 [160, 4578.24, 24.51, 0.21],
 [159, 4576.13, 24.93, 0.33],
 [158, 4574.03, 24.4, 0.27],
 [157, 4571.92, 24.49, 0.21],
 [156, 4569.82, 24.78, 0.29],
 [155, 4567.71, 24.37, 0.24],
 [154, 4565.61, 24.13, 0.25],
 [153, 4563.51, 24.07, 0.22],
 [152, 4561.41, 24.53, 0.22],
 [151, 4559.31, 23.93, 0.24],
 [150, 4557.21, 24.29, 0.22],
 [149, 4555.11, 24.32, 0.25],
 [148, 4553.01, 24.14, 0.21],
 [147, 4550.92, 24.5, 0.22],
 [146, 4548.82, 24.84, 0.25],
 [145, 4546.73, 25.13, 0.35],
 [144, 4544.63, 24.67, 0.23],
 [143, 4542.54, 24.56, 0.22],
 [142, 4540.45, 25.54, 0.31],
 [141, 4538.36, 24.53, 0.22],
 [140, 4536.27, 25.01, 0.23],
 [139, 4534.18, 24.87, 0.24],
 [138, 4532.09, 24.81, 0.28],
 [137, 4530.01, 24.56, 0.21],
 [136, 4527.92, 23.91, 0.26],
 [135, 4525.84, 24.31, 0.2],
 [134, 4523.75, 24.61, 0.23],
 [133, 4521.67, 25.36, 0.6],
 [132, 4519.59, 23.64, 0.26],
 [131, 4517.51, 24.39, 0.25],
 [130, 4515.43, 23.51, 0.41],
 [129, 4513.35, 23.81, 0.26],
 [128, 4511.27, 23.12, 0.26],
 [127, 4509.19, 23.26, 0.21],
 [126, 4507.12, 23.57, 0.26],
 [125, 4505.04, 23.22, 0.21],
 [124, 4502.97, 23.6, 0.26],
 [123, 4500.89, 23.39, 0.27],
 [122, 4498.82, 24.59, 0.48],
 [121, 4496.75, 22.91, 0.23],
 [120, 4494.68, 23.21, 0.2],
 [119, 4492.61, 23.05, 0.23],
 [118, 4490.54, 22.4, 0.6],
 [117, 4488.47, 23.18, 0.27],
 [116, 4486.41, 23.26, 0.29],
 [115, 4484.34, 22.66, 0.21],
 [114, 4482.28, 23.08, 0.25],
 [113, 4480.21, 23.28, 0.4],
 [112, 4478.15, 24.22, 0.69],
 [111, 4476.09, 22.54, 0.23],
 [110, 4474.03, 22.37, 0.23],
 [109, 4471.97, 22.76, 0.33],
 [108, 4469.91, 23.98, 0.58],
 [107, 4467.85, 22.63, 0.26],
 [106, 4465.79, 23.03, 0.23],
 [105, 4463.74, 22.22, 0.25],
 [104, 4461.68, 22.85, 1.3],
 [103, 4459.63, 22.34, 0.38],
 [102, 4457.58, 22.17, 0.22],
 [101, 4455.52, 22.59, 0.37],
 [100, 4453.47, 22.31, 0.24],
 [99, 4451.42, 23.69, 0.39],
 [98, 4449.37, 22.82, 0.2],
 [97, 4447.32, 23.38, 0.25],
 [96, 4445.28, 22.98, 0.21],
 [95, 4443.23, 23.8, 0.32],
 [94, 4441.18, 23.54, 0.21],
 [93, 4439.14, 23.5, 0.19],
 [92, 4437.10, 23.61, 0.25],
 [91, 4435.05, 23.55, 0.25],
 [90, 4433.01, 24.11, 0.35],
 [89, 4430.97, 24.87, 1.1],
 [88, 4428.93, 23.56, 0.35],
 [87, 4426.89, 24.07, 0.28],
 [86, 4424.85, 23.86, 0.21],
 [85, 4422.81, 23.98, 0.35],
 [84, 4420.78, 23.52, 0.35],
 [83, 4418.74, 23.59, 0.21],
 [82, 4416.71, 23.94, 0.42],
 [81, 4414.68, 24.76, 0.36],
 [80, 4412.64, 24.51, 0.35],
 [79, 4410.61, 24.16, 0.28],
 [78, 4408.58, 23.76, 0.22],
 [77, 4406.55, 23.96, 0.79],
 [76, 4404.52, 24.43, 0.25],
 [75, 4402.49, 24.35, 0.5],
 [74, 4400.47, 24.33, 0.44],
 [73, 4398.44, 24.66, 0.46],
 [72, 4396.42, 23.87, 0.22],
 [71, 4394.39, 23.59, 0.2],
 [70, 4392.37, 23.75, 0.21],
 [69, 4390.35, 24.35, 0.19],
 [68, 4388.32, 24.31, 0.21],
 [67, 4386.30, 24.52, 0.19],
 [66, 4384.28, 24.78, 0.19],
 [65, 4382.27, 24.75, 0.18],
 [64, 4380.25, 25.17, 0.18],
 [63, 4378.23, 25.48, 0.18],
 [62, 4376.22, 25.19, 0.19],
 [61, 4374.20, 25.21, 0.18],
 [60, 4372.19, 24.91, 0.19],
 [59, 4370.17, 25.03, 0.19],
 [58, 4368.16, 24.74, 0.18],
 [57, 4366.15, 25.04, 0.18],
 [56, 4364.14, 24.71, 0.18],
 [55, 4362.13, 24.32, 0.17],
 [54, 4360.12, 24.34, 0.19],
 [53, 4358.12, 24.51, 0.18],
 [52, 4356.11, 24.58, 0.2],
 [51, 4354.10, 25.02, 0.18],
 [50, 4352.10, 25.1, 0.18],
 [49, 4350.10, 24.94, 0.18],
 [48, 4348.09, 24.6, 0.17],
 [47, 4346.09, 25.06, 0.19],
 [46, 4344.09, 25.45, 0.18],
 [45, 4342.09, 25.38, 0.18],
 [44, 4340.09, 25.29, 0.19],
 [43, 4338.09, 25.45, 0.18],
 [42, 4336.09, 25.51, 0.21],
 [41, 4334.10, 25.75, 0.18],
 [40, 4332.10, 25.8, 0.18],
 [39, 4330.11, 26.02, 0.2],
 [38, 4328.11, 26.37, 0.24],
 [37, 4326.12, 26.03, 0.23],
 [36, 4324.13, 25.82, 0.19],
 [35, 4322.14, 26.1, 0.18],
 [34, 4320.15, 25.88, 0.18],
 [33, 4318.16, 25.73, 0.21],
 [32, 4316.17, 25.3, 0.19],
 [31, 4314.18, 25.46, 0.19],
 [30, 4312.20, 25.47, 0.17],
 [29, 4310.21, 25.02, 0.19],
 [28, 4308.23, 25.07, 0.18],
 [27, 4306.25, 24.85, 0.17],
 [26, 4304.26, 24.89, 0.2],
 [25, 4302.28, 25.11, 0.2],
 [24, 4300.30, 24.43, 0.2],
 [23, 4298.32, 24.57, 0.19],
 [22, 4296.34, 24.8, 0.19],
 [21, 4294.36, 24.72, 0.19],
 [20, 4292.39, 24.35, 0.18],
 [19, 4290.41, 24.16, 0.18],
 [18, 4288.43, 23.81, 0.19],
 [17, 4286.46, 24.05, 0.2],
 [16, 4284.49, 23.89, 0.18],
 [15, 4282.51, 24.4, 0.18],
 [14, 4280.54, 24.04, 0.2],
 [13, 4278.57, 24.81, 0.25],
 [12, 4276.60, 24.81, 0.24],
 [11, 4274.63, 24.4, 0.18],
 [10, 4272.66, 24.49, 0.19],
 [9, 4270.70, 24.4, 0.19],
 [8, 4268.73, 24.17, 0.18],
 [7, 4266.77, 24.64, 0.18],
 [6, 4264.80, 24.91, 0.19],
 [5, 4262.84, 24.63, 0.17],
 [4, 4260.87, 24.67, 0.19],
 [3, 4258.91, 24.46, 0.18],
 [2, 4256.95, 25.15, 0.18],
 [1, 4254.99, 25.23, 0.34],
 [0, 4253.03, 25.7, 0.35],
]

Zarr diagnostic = 14.1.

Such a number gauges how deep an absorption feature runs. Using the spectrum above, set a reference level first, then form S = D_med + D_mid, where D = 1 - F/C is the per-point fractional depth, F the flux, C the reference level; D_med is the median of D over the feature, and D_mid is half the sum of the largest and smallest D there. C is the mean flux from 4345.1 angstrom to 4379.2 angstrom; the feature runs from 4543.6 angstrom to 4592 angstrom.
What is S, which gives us 0.034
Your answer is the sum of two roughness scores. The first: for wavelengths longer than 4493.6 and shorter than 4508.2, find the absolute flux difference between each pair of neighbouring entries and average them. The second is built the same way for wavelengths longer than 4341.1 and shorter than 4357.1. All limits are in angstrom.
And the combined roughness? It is 0.96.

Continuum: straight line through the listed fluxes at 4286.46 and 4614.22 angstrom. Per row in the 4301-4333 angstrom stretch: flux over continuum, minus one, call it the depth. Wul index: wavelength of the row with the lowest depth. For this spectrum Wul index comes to 4306.25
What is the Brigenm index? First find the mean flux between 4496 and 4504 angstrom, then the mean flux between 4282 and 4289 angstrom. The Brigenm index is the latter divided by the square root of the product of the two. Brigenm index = 1.01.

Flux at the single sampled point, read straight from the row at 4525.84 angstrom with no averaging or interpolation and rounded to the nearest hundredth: 24.31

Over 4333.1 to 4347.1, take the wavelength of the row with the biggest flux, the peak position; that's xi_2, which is 4334.10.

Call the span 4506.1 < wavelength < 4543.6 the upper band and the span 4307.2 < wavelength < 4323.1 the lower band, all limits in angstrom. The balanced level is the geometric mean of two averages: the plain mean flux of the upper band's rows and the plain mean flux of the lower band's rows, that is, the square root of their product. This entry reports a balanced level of 24.9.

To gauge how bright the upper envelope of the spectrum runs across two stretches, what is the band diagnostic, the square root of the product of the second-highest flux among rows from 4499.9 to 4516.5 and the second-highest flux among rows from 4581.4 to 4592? 23.9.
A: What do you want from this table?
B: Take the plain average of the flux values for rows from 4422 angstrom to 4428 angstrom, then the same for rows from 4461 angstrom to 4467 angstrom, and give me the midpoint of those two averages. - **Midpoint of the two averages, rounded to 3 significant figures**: 23.3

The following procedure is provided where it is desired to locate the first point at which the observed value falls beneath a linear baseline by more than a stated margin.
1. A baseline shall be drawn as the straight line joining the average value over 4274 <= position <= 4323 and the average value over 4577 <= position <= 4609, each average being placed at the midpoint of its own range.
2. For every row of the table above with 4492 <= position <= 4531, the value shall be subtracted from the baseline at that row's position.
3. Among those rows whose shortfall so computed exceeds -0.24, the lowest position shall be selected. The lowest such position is 4492.61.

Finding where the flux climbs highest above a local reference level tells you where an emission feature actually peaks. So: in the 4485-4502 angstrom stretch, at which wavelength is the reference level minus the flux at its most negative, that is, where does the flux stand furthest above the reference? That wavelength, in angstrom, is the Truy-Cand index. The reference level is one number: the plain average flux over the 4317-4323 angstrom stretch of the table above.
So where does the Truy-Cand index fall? 4498.82 angstrom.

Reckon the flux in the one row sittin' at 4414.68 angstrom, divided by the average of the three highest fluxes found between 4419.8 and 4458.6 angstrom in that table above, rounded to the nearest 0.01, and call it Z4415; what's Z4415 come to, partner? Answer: 1.02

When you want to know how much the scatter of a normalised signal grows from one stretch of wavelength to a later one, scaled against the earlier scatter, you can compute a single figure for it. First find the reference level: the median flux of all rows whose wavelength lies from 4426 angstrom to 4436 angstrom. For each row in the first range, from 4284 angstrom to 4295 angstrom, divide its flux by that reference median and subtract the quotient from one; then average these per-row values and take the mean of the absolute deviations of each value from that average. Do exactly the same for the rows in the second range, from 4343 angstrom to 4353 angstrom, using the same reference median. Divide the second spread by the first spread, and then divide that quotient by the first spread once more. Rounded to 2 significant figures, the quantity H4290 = 82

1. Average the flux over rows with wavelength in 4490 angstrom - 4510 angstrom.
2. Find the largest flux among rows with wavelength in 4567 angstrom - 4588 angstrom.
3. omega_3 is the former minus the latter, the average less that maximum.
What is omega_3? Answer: -1.6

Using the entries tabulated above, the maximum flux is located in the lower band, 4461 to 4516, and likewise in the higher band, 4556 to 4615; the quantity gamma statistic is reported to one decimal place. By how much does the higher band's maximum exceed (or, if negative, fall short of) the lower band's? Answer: 0.3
